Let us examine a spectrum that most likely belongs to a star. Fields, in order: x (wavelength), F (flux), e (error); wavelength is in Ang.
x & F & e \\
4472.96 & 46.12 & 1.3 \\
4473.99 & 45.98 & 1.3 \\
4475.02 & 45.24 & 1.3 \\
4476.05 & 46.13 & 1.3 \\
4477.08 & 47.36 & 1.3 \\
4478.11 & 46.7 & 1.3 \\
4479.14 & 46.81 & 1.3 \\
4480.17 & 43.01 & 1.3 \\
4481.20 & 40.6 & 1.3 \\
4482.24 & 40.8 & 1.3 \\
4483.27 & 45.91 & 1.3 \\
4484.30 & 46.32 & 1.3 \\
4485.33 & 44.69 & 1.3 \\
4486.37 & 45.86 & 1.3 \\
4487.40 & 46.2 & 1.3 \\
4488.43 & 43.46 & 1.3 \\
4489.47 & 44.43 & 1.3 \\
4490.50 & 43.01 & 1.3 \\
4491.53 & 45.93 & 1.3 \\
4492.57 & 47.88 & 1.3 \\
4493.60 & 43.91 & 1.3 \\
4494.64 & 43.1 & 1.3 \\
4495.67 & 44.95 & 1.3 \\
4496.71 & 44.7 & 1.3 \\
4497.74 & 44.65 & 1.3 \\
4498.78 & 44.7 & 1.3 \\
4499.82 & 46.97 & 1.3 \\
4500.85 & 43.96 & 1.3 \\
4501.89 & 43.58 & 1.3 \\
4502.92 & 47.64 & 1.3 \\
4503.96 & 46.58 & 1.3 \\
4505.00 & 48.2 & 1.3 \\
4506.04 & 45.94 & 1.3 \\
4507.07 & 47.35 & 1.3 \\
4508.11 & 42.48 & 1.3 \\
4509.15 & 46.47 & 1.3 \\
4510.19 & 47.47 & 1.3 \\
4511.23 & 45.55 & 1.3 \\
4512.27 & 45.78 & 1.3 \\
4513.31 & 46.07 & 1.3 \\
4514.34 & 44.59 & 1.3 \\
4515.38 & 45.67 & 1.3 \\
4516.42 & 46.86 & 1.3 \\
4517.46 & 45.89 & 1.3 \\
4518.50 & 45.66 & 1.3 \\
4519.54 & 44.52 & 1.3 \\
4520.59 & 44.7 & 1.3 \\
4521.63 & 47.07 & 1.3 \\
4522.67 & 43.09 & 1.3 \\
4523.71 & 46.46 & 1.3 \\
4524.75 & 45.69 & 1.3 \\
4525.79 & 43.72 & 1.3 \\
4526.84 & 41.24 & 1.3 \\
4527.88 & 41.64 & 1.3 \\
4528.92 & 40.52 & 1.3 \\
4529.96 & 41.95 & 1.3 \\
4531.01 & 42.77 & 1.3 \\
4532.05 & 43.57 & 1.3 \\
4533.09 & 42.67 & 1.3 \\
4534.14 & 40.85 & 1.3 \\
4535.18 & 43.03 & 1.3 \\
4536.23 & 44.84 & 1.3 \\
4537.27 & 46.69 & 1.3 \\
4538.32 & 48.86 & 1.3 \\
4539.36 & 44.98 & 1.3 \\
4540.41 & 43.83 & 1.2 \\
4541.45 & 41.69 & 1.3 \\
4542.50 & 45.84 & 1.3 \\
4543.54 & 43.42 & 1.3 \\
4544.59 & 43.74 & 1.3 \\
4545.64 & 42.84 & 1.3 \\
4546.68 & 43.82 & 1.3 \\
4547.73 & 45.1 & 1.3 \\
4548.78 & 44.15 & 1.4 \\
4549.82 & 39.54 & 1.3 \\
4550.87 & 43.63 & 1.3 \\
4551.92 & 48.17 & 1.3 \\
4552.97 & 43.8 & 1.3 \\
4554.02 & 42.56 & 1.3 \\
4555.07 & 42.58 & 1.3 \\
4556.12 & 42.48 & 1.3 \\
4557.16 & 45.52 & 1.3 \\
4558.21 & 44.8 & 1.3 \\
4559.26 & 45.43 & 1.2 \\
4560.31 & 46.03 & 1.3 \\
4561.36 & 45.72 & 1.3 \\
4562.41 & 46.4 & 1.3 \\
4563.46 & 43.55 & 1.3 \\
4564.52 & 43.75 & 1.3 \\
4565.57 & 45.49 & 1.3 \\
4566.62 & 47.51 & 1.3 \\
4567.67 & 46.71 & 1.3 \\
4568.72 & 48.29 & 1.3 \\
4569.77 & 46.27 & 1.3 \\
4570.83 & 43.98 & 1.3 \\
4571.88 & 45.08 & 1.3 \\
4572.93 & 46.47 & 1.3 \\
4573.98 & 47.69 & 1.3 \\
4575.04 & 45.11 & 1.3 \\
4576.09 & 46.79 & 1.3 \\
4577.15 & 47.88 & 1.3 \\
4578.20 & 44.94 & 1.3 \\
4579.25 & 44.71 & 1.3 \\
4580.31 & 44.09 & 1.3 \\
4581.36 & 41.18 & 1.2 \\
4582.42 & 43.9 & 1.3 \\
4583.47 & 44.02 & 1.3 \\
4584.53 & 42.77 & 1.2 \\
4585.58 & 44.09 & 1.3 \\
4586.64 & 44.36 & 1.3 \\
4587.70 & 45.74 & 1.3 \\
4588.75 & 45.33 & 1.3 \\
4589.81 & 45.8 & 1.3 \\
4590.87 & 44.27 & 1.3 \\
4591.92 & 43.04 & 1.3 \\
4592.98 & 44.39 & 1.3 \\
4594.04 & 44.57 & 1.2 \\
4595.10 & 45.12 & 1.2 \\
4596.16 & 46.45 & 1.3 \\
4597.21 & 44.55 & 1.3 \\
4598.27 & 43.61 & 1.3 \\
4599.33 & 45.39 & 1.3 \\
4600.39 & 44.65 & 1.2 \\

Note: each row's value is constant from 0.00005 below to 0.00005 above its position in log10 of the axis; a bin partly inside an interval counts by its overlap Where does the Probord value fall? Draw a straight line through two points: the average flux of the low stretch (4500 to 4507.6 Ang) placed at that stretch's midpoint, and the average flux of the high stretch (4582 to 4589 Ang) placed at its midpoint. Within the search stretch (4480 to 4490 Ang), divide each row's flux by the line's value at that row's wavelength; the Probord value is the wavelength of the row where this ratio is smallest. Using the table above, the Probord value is 4481.20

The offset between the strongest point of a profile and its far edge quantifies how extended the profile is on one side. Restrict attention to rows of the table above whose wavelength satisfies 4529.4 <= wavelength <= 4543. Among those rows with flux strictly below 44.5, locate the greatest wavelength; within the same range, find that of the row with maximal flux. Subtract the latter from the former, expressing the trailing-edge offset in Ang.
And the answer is 3.1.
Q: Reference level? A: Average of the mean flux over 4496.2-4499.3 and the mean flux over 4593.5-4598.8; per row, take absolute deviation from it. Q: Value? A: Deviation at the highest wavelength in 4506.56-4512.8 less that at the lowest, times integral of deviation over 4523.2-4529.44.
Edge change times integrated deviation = -24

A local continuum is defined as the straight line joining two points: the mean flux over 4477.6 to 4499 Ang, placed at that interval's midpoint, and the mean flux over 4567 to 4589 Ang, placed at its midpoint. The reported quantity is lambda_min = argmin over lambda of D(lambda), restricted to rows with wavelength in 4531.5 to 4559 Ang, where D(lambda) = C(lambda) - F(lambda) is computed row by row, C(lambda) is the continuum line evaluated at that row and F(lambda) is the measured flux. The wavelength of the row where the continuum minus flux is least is 4538.32 Ang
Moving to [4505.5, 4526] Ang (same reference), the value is 4510.19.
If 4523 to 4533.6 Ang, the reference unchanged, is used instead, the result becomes 4523.71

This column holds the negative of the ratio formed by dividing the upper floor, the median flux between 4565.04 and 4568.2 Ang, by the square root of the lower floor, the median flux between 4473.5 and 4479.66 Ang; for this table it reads -6.86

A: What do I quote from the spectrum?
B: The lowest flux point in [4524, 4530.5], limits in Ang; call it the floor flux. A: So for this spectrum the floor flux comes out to 40.52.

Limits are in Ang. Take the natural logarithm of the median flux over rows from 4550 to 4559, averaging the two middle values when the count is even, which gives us 3.78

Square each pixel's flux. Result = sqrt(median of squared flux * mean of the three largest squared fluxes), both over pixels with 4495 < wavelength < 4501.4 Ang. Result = 2036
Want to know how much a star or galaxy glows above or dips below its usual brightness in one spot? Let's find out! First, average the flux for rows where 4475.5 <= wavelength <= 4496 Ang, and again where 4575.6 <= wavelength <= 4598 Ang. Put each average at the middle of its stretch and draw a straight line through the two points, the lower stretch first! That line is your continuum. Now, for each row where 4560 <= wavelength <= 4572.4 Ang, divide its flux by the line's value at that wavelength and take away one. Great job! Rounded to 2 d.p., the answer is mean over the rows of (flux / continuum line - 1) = 0.02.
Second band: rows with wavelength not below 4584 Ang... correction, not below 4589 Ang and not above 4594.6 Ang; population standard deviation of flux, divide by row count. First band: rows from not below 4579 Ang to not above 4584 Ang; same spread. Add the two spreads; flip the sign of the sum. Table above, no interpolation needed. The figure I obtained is -2.1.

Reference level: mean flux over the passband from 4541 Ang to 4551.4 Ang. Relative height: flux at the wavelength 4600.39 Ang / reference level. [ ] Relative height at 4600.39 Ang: 1.03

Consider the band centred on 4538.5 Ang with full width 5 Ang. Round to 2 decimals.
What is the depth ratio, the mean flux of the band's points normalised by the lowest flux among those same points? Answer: 1.05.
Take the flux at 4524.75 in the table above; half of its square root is 3.38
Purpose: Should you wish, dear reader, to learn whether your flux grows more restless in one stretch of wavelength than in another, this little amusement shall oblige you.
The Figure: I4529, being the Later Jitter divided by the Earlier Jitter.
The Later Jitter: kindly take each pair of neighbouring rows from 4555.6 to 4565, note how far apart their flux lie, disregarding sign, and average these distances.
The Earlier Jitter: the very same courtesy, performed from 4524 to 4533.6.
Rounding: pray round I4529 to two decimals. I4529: 0.91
